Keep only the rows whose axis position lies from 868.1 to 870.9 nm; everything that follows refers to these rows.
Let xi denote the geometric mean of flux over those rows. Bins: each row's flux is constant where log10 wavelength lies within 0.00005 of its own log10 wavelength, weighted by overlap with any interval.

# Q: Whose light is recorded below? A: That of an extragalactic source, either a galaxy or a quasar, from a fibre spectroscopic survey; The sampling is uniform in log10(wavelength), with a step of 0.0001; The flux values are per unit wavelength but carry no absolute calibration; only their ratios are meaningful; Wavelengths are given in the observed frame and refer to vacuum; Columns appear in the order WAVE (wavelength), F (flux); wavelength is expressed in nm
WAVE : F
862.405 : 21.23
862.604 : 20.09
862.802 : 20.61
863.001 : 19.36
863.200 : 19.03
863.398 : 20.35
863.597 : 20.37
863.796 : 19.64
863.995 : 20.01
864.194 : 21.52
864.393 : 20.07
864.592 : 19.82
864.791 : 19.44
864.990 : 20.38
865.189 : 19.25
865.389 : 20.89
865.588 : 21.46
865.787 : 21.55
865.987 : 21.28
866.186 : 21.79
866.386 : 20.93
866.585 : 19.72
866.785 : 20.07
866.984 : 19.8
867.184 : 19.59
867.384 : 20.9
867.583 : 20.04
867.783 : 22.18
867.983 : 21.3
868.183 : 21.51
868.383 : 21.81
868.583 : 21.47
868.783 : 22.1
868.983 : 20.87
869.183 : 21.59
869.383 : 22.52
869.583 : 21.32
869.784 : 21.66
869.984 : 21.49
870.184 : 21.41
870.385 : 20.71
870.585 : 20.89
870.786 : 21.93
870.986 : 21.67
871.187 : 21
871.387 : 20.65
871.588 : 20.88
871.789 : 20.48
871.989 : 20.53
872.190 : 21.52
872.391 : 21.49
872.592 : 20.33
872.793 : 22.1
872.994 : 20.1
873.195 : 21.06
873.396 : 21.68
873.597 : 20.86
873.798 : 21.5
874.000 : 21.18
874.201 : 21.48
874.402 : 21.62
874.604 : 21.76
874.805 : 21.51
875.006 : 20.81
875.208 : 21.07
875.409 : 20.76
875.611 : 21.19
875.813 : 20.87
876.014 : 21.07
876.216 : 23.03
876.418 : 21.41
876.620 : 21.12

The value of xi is 21.5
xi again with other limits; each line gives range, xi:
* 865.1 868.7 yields 20.8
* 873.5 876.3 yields 21.3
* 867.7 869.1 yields 21.6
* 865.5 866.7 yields 21.1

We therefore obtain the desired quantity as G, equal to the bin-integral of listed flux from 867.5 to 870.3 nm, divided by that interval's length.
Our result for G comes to 21.5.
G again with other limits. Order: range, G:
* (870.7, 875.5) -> 21.2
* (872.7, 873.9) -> 21.2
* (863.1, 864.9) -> 20.0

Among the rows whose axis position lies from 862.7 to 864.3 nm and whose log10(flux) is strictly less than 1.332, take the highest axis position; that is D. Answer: 863.995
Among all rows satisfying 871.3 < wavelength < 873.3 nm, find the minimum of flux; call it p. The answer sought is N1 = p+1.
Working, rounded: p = 20.1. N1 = 21.1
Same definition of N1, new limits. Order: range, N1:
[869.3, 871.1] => 21.7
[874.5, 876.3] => 21.8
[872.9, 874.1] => 21.1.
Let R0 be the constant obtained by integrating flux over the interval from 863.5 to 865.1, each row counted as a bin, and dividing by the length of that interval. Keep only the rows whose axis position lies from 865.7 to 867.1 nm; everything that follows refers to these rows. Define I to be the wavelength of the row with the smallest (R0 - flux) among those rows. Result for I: 866.186 nm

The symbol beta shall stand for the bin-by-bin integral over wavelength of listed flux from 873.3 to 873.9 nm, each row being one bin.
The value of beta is 12.8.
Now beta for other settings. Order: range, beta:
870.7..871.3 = 12.9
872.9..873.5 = 12.6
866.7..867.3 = 11.9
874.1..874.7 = 13.0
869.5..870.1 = 12.9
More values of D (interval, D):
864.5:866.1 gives 865.987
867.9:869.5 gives 868.983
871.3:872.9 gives 872.592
